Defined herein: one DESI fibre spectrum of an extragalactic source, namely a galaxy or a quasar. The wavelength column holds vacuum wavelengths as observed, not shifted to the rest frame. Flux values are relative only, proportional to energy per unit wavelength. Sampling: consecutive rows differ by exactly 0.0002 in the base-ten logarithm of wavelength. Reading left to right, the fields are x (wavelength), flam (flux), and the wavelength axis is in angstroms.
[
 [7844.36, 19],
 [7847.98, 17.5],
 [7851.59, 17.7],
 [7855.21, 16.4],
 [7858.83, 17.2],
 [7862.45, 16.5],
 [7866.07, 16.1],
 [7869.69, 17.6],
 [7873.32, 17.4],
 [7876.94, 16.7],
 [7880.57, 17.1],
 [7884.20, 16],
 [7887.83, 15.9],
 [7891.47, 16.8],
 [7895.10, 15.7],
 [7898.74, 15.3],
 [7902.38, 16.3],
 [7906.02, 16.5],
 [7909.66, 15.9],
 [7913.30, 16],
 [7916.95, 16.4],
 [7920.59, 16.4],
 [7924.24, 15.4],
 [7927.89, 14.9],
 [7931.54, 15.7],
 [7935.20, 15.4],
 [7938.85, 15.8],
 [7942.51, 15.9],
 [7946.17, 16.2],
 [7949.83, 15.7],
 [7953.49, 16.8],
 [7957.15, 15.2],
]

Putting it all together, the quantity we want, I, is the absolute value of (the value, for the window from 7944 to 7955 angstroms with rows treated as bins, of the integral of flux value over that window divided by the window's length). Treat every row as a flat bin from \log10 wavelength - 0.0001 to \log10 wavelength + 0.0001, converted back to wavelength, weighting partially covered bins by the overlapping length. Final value 16.2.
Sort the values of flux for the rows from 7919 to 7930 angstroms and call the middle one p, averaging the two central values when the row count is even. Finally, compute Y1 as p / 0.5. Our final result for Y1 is 30.8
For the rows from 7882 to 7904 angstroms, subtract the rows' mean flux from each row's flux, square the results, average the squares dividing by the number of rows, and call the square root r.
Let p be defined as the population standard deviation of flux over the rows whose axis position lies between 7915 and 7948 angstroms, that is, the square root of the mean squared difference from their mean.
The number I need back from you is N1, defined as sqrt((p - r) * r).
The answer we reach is 0.05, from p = 0.47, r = 0.469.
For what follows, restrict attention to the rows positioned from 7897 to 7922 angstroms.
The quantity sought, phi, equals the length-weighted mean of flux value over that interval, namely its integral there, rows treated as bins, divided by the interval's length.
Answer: 16.1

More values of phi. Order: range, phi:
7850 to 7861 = 17.1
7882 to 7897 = 16.1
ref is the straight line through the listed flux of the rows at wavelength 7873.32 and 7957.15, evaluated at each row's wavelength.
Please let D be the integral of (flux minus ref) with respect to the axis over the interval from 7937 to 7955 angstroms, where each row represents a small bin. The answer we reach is 10.3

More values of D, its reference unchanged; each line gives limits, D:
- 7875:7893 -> -11.1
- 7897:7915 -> -9.7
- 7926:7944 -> -4.5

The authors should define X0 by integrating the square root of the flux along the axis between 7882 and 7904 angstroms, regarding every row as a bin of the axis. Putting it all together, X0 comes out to 88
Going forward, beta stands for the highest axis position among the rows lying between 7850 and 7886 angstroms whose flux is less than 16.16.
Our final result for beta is 7884.20 angstroms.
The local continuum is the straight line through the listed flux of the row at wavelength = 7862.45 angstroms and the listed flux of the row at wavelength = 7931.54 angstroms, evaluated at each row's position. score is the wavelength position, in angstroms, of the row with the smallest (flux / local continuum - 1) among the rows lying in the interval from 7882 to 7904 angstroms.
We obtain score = 7898.74 angstroms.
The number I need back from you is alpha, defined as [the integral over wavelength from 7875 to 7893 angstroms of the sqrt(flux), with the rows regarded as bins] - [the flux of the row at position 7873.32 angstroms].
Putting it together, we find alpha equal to 55.7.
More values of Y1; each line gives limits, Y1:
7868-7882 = 34.5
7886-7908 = 32.2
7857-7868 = 33.0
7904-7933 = 31.9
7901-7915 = 32.3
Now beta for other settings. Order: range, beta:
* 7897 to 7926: 7924.24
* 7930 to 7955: 7949.83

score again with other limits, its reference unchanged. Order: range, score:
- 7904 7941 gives 7927.89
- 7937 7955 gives 7938.85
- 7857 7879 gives 7866.07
